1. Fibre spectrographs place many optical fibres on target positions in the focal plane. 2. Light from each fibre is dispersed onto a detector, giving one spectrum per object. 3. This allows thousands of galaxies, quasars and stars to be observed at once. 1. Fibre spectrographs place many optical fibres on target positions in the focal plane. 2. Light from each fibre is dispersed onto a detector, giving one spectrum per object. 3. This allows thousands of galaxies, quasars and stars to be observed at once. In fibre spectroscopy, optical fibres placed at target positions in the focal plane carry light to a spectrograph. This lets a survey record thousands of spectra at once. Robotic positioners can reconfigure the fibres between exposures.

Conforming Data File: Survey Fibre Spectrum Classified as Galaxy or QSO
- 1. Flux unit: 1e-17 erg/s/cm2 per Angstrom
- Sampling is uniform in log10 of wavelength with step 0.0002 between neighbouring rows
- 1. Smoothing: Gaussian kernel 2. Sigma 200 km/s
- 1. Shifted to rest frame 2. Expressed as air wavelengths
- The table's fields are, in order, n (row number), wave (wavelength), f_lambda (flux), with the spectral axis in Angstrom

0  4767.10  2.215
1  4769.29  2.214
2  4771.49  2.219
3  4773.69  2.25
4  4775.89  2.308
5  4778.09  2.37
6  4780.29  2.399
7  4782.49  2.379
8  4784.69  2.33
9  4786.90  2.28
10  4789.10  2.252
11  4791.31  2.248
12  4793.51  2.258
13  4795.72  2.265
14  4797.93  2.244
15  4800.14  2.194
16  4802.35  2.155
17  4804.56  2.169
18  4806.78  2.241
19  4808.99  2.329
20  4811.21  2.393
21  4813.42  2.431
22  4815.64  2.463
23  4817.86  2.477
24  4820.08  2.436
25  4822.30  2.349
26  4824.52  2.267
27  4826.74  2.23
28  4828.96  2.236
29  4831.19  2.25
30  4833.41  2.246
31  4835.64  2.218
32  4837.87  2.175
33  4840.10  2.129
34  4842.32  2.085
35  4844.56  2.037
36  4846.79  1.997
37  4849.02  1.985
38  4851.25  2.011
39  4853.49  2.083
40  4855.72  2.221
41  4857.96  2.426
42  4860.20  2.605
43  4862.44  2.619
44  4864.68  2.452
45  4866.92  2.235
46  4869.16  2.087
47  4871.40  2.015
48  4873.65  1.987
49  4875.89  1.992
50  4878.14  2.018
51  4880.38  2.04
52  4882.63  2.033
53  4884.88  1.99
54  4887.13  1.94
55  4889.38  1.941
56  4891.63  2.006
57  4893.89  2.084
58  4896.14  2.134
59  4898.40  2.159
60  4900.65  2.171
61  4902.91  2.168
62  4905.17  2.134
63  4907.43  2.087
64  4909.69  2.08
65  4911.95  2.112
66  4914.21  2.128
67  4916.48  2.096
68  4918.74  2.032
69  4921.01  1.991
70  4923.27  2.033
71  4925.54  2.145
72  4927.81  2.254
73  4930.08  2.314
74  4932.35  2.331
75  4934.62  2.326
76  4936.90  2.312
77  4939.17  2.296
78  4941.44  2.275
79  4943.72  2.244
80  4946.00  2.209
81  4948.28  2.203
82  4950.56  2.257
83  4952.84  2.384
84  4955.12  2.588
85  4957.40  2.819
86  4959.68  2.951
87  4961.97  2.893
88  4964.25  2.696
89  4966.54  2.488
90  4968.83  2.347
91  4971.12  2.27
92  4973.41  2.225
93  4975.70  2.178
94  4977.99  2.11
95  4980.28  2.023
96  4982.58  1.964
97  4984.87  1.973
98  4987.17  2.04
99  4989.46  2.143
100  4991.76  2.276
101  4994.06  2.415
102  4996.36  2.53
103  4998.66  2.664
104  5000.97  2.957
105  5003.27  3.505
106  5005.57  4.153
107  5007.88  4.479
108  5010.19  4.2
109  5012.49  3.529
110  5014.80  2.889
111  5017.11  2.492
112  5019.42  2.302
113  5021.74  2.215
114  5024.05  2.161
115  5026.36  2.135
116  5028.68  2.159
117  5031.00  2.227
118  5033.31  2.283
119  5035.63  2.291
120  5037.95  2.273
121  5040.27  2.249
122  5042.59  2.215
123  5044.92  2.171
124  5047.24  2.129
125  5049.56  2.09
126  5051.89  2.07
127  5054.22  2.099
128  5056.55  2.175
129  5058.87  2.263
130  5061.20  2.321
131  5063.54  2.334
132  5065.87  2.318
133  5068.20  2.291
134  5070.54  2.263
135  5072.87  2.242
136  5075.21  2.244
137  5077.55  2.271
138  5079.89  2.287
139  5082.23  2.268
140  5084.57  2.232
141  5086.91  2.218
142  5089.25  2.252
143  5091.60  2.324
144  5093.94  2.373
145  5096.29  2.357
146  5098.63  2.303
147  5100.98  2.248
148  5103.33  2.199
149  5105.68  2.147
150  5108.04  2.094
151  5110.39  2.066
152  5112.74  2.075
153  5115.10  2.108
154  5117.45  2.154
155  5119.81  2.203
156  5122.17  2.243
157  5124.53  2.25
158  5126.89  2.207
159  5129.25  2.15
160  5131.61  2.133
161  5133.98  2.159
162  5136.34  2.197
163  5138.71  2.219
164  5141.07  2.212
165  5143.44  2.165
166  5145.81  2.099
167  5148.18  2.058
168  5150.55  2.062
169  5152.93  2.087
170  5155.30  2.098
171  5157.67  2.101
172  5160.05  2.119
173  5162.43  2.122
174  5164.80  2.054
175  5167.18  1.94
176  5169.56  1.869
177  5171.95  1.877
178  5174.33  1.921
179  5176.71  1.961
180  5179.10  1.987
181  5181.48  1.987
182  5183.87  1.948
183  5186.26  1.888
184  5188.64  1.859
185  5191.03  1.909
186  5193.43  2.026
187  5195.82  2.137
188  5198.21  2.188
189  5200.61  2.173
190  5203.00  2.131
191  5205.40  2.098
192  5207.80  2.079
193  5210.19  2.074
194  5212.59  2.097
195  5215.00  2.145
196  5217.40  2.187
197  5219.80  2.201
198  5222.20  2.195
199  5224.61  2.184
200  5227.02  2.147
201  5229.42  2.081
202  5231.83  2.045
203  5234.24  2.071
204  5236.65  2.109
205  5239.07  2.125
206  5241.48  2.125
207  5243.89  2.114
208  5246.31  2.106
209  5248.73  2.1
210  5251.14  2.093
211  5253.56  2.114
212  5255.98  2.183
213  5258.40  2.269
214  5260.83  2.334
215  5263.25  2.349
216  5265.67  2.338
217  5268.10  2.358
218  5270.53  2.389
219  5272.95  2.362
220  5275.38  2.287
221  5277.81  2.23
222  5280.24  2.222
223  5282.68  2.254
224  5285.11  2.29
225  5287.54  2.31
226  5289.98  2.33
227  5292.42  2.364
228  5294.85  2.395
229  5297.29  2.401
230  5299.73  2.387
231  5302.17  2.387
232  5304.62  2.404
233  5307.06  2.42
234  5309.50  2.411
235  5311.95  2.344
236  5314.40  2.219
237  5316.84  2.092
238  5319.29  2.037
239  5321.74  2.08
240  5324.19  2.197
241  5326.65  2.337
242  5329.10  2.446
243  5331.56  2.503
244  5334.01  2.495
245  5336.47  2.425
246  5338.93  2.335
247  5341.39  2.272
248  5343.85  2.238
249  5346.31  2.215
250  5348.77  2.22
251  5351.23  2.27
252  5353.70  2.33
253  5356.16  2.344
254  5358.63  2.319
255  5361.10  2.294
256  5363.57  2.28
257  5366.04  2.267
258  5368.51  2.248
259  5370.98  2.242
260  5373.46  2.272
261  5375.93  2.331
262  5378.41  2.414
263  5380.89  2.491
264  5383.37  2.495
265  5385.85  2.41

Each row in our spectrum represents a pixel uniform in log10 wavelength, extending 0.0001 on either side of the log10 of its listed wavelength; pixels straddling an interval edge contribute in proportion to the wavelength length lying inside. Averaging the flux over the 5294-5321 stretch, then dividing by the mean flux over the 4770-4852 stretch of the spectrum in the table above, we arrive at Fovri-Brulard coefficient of 1.03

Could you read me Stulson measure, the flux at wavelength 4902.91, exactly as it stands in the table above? 2.168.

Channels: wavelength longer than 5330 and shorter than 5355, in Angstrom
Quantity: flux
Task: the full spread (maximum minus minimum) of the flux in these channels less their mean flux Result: -2.04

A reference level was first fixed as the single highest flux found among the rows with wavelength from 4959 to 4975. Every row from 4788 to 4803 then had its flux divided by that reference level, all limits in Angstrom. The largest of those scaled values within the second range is 0.77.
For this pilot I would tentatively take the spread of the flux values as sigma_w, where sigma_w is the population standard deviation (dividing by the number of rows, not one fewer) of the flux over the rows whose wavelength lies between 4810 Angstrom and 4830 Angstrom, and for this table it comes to 0.093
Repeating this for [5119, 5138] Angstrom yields 0.040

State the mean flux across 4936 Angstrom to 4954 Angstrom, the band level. 2.3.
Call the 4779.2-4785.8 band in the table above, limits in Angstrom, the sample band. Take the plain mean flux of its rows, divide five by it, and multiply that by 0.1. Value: 0.211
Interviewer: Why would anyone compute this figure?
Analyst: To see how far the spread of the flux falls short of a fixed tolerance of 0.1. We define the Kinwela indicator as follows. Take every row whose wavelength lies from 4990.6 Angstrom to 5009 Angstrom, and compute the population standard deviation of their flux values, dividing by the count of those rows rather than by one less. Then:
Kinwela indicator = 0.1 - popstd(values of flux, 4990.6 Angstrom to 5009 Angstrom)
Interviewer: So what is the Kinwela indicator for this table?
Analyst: -0.68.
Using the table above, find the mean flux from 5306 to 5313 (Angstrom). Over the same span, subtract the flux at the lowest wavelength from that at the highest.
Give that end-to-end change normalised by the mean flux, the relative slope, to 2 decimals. -0.03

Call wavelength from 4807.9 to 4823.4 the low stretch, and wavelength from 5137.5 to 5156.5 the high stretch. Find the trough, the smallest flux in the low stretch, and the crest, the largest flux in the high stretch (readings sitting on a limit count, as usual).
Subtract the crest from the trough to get 0.11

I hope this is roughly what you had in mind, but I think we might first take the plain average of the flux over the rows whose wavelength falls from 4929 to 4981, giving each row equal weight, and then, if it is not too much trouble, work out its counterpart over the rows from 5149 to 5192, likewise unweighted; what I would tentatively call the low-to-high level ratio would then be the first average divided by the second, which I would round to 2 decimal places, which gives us 1.20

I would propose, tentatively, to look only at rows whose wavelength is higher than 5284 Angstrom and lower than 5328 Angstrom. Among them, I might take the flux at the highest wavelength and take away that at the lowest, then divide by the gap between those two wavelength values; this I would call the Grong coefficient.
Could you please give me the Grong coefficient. 0.0011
